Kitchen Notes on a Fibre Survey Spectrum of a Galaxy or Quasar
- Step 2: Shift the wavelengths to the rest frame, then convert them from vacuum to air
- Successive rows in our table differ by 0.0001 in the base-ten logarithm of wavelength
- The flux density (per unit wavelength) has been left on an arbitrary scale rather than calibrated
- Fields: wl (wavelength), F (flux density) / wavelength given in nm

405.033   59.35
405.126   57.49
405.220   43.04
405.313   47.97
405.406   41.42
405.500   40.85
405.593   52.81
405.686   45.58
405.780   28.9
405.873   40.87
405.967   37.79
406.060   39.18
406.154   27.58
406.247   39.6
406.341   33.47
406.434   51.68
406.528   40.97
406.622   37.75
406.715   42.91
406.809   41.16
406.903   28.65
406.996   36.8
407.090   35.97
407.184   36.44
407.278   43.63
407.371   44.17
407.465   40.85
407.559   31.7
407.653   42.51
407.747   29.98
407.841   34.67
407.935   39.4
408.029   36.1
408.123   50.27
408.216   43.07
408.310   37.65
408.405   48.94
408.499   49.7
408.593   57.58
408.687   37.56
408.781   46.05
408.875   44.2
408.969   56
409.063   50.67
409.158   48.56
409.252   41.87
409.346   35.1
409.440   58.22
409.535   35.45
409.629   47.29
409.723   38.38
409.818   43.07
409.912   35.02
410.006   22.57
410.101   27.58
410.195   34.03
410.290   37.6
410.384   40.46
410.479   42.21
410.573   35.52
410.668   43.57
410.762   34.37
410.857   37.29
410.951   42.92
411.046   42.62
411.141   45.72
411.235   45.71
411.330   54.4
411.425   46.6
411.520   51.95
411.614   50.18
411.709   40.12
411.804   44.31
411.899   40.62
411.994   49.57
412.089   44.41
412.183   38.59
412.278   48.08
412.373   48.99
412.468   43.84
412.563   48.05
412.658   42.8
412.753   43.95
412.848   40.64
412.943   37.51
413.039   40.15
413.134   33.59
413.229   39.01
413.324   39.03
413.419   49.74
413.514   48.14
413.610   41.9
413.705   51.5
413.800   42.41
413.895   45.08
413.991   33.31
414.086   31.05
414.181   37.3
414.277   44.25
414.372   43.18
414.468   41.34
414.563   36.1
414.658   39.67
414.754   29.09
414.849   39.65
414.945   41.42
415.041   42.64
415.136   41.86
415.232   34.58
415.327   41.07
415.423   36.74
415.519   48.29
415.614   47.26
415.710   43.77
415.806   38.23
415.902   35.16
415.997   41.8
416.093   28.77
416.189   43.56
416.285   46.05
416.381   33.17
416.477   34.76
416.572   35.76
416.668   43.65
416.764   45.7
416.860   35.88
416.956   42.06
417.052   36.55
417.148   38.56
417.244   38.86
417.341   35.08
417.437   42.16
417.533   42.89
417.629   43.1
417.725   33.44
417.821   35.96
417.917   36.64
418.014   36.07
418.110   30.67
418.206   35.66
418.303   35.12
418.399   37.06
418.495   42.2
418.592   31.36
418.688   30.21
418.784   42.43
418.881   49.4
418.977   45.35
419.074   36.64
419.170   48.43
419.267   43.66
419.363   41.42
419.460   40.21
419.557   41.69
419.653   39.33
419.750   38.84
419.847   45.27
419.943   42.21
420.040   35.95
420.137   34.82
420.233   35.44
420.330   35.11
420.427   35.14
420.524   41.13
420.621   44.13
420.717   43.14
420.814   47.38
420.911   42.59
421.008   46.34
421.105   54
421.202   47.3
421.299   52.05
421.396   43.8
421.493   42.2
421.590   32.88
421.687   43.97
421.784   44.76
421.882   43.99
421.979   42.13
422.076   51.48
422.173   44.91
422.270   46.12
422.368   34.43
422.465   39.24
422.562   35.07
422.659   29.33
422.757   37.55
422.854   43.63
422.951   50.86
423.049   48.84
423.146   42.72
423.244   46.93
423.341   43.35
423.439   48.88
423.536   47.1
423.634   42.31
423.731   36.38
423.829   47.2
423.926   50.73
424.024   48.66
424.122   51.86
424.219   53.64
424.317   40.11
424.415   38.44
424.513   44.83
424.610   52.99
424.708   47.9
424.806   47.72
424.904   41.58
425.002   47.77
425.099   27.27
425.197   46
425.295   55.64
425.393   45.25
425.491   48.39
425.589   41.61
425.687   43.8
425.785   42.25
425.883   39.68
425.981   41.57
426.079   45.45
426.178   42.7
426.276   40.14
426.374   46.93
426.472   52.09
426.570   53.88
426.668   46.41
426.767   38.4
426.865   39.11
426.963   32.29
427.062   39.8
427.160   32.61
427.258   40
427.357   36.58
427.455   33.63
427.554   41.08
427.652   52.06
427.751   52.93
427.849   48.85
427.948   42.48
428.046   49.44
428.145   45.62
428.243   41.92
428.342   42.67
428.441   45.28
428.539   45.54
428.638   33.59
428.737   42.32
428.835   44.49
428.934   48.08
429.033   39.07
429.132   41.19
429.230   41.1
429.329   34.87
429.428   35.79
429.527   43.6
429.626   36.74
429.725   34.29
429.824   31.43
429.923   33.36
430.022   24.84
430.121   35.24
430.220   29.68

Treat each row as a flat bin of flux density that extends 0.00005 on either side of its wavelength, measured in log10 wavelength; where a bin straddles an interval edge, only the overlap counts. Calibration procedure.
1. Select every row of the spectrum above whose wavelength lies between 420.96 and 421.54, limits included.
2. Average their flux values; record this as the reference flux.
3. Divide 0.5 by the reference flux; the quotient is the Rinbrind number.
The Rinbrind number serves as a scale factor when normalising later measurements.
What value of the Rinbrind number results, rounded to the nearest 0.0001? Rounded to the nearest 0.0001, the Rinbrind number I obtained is 0.0105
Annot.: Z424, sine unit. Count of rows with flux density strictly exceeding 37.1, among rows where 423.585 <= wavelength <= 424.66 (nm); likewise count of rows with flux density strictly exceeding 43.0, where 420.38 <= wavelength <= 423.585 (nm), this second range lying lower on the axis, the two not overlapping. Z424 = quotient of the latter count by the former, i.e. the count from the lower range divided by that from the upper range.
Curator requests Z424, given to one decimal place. 2.1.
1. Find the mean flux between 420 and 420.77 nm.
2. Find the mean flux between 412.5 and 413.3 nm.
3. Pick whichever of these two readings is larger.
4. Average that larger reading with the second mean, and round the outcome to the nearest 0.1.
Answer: 40.7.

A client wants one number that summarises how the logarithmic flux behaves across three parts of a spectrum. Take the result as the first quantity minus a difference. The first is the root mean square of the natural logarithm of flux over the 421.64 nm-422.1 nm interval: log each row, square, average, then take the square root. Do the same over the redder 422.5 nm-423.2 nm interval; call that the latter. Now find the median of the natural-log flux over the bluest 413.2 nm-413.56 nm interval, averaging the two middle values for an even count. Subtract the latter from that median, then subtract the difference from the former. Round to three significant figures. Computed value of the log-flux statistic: 3.75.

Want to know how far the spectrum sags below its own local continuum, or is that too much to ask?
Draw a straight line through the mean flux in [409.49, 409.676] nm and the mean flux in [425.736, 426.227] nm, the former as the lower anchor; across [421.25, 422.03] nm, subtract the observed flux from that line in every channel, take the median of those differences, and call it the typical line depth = -2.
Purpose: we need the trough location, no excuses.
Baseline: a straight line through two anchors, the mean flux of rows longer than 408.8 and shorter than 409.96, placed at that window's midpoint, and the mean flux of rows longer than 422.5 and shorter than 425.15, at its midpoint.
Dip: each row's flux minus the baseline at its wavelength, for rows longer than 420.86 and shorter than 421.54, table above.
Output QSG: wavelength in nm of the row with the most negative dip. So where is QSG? 421.493 nm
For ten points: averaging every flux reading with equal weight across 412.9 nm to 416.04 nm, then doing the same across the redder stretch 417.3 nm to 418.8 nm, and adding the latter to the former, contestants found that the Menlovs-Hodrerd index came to 77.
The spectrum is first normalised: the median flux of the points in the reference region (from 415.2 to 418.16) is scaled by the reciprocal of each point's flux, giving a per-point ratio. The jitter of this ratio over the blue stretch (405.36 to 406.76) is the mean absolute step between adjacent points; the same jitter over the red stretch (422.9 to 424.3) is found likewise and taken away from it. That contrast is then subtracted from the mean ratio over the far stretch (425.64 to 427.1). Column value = 0.76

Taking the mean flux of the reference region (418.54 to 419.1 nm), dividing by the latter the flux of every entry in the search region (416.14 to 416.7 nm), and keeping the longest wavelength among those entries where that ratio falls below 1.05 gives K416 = 416.572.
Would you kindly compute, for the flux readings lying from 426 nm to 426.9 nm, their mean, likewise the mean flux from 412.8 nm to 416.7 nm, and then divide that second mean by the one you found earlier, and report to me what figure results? 0.89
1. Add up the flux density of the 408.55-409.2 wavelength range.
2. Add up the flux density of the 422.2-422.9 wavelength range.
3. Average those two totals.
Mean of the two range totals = 303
